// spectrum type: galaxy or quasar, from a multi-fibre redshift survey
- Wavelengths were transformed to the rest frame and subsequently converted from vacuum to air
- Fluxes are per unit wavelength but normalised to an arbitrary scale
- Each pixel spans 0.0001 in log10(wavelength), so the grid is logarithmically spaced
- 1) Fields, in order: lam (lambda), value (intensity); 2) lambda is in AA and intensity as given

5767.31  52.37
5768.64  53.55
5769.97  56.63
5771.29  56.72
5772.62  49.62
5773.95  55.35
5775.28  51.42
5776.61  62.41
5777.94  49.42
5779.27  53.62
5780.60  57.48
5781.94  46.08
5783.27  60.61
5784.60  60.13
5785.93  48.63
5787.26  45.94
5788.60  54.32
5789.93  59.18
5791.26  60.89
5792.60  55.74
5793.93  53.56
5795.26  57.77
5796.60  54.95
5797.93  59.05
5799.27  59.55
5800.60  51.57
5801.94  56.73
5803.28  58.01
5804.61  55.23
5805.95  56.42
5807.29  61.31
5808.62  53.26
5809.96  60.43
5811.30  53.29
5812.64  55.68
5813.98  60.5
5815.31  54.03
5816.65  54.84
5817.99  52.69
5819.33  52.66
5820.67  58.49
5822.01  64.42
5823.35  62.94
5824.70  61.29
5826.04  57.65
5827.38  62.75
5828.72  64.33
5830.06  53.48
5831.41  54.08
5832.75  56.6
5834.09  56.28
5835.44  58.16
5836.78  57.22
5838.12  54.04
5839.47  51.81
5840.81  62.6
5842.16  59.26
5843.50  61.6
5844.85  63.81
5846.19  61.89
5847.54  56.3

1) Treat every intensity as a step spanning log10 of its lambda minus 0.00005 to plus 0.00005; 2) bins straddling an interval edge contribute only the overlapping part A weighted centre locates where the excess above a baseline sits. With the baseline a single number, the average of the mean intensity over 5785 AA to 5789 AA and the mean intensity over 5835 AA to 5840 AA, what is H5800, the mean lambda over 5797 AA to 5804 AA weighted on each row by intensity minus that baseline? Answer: 5800.3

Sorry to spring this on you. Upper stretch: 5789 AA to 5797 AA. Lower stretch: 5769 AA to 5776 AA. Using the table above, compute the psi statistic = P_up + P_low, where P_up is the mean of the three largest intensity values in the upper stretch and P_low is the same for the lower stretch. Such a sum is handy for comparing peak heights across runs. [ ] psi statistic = 116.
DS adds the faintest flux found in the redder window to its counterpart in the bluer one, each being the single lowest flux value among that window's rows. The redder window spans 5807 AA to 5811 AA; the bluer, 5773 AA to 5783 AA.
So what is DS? 99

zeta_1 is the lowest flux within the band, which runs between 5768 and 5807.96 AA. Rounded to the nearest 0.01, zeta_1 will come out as 45.94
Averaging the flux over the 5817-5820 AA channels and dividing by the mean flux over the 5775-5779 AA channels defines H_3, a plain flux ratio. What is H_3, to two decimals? 0.97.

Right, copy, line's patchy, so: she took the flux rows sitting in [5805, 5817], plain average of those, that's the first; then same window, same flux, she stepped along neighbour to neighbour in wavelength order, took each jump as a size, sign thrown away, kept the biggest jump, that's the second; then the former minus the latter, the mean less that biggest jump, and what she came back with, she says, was 49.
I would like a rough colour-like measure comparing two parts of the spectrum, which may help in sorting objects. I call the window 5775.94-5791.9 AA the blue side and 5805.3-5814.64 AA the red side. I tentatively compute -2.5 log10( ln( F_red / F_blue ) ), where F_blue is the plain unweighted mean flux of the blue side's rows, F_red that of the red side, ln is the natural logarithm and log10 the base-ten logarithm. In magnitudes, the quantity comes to 3.4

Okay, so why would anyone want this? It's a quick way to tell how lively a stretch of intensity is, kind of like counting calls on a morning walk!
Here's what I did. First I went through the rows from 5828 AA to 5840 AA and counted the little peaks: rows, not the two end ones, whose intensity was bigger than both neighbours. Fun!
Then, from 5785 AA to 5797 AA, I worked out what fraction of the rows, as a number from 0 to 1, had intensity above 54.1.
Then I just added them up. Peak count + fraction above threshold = 2.7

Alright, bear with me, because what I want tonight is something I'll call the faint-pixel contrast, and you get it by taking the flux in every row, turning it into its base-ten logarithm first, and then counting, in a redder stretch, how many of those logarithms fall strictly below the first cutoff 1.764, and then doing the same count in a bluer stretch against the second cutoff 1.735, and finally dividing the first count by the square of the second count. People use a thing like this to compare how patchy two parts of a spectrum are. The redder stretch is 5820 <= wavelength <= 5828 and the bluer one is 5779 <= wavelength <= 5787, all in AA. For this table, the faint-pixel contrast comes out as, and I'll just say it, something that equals 0.1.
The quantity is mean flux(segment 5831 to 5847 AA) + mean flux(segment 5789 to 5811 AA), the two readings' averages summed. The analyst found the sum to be 115.2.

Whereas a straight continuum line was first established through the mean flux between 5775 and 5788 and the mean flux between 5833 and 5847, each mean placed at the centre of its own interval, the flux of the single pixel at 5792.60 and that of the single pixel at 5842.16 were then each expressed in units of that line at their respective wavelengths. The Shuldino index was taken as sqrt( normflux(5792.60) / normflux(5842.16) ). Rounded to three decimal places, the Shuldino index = 1.007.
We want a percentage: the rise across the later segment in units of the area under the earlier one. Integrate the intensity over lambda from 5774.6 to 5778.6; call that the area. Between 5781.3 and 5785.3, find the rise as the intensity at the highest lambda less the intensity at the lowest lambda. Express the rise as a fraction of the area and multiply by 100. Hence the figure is 6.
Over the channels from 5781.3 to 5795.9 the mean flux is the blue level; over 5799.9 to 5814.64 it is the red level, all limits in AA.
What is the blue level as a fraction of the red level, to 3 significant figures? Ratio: 0.969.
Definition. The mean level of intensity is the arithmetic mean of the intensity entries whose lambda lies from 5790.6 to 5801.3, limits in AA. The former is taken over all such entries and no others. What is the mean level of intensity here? 56.6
